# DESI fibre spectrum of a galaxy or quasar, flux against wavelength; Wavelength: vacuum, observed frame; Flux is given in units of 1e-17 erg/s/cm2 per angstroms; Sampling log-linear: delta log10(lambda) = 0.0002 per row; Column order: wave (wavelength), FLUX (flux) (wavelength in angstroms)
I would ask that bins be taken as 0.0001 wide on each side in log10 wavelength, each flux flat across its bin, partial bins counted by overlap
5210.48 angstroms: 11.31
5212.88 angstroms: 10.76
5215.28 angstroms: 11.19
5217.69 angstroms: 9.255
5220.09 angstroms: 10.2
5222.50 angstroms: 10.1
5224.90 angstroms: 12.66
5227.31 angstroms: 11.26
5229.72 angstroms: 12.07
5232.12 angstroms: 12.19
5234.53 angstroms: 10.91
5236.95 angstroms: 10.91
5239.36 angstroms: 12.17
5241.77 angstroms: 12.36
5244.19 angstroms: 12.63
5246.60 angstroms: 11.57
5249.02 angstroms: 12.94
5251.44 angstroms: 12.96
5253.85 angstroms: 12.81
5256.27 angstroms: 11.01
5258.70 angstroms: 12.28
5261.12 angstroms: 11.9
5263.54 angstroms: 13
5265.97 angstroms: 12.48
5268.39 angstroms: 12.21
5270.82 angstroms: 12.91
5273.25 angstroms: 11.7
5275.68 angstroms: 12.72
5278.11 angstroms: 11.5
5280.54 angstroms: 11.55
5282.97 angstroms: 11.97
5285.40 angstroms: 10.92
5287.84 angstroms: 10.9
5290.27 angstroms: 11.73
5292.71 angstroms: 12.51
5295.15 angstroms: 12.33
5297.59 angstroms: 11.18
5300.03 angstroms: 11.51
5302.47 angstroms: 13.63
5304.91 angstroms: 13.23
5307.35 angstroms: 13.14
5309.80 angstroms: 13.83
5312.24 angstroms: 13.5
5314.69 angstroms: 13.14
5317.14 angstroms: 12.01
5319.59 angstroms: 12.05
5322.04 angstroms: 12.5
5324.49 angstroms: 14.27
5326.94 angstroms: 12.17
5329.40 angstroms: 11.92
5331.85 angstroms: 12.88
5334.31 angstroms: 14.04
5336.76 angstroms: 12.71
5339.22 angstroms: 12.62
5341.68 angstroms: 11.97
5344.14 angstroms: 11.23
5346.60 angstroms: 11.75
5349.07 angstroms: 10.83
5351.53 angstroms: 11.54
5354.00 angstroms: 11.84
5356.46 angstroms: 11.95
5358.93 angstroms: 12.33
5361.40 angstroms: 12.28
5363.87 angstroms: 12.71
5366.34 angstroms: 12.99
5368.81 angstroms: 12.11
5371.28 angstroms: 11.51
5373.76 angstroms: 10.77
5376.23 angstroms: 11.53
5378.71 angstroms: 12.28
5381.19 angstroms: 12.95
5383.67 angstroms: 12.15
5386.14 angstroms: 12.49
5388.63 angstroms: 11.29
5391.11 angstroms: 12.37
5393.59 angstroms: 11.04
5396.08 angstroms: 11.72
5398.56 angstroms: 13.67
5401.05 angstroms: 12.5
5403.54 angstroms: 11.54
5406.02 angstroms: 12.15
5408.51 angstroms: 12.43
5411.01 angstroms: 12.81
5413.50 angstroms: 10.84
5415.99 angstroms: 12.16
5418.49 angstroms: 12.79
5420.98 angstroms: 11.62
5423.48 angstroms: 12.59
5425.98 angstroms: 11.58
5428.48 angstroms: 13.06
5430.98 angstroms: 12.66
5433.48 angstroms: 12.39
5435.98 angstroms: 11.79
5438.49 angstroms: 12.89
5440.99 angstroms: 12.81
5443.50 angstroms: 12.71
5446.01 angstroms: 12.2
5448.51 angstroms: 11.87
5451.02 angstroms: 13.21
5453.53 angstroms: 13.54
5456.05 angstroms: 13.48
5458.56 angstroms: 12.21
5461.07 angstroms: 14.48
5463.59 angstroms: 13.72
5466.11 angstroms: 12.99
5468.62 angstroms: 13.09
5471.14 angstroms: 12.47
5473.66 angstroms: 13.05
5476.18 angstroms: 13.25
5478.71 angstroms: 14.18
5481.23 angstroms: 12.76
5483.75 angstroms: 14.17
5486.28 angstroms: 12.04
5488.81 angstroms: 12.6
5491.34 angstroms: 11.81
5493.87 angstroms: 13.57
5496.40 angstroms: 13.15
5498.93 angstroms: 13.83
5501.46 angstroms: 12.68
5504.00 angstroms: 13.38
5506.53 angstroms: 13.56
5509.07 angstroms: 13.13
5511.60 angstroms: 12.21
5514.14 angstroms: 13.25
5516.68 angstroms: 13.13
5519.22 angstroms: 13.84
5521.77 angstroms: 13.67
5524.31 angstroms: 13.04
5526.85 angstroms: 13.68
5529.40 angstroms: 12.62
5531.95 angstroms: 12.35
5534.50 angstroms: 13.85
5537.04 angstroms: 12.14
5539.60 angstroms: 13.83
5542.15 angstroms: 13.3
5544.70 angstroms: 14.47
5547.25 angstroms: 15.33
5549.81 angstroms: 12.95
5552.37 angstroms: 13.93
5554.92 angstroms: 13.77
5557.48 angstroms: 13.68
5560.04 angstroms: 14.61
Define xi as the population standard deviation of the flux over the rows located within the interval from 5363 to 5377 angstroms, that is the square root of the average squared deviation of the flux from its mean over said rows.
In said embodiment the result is 0.76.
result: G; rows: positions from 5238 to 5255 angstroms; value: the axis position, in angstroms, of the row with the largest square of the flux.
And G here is 5251.44 angstroms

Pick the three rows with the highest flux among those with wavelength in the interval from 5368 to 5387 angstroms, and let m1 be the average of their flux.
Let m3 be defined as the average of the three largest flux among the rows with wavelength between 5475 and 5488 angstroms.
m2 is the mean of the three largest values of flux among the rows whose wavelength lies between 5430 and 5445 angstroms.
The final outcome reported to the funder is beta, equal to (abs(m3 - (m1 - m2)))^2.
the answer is 199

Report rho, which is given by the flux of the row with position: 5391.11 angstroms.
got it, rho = 12.37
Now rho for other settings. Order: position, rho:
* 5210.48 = 11.31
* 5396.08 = 11.72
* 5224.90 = 12.66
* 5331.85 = 12.88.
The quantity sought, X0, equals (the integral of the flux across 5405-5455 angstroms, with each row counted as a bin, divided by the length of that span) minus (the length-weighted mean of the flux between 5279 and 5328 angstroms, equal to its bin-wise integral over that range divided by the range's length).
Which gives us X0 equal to 0.01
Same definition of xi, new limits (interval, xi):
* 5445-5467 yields 0.80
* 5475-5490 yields 0.80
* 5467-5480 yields 0.55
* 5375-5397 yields 0.59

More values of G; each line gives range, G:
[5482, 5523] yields 5483.75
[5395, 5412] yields 5398.56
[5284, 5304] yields 5302.47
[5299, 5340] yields 5324.49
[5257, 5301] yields 5263.54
